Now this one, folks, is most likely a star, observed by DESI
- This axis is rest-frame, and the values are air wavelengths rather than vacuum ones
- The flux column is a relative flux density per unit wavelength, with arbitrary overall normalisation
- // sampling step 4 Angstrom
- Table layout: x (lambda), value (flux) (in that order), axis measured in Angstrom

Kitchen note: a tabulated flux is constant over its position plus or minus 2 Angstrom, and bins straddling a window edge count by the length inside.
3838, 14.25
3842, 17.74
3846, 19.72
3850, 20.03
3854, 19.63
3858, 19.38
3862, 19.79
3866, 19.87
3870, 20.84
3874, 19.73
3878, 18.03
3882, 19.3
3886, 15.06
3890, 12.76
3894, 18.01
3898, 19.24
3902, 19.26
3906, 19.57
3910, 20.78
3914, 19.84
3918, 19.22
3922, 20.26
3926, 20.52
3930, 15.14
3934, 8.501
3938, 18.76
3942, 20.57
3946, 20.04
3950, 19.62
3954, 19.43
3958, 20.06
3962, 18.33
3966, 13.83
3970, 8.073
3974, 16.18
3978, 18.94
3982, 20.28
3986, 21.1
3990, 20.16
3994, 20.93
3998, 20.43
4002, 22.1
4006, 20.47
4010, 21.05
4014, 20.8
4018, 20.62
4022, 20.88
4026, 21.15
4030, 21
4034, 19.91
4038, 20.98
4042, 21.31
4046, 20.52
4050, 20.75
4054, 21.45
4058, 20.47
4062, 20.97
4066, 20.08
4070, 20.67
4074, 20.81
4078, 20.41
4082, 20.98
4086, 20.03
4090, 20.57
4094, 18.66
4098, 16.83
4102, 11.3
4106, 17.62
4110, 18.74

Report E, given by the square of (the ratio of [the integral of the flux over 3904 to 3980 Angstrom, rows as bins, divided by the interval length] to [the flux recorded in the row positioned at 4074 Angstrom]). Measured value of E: 0.7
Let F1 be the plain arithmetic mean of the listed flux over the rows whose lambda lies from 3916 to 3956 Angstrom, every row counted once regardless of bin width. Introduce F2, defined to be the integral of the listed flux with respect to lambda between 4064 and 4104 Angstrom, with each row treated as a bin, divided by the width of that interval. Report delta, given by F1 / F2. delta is 0.96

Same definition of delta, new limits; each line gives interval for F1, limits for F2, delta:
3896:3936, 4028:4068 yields 0.88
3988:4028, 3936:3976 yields 1.19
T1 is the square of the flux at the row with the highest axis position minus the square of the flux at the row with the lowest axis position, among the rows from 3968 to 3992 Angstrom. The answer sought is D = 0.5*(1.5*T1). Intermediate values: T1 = 341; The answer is 256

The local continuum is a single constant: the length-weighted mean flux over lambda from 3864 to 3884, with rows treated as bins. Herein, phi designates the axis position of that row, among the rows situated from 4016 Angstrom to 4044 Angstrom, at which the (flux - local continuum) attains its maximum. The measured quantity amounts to 4042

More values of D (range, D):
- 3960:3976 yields -56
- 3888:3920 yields 155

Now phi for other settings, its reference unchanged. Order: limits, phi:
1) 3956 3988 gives 3986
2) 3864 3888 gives 3870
